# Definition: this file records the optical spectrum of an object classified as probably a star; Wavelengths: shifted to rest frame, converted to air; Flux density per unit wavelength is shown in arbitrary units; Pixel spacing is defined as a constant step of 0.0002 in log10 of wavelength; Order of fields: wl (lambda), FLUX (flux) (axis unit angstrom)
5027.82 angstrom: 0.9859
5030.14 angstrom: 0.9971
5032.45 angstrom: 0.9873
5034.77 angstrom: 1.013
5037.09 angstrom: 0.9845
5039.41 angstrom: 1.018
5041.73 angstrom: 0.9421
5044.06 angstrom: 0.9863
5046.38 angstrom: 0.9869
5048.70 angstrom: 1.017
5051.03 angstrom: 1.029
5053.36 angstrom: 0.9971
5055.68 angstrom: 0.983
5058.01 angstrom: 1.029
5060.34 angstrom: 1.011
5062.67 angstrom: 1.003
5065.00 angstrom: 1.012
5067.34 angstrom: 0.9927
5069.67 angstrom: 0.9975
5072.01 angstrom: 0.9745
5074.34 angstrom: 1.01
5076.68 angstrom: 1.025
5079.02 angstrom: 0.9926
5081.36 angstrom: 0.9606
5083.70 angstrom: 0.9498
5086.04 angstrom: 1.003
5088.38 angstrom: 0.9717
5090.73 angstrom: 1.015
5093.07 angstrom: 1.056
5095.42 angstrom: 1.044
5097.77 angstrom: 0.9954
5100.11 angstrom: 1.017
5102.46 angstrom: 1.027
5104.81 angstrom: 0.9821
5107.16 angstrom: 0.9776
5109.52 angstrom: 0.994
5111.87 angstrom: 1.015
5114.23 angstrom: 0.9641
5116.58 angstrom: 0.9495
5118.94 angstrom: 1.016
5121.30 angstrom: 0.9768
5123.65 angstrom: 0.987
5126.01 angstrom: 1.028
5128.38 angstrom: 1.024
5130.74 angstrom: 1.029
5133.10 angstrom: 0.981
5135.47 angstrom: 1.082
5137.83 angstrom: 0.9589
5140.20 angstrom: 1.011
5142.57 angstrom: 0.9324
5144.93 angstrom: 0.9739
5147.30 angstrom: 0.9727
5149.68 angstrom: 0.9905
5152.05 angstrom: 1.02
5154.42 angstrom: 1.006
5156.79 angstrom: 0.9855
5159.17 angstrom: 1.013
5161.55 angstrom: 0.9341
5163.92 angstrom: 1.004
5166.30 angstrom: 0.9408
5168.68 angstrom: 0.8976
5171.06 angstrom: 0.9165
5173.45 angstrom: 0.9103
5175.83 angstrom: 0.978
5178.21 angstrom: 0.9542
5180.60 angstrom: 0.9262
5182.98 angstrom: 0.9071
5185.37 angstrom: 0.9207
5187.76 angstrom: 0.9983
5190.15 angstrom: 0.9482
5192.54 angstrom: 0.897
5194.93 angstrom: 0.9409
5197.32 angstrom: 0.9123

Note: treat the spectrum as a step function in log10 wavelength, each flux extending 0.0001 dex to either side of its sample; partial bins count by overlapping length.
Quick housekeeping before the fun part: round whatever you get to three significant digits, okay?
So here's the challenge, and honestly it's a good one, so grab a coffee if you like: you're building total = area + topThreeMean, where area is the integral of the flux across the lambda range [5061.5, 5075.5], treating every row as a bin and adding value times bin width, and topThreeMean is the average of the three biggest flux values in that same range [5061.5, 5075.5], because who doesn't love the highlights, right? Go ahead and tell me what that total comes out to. 15.0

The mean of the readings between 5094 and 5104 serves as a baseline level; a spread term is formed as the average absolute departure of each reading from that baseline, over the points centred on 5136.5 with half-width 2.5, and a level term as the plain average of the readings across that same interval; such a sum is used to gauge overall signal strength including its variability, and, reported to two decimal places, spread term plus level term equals 1.08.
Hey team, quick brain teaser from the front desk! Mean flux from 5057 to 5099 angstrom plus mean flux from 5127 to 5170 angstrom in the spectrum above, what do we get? 1.99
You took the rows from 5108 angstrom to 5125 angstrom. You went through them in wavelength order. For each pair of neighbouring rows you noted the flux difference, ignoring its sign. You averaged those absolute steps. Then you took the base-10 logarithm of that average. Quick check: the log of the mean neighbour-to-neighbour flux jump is -1.47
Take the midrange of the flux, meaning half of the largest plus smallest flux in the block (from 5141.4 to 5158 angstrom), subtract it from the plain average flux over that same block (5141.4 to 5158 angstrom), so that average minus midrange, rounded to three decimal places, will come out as 0.007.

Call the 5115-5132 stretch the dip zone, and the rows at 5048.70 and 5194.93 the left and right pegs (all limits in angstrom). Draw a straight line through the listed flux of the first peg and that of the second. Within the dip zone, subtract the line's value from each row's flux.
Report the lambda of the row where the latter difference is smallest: 5116.58 angstrom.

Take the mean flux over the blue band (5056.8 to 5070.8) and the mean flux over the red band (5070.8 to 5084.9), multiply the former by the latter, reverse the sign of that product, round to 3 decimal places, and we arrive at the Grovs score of -0.993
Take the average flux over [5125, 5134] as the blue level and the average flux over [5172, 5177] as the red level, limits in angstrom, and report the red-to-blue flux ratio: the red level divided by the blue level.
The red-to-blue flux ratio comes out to 0.93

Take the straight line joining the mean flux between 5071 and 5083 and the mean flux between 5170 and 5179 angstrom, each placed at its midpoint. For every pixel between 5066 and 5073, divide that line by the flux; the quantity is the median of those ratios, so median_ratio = 1.00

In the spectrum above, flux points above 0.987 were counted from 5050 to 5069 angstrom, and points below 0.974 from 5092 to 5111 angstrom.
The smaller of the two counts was 0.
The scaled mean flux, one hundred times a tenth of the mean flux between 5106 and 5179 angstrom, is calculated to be 9.8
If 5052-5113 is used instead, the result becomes 10.0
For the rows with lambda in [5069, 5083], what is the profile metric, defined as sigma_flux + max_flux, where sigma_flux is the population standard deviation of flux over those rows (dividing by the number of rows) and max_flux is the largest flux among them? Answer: 1.046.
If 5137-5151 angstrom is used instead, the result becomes 1.035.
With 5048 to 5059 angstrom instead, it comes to 1.047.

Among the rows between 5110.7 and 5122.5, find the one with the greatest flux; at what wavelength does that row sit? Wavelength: 5118.94 angstrom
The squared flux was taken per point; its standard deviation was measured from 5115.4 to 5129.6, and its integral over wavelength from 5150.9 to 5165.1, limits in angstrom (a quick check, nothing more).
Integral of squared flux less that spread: 14.0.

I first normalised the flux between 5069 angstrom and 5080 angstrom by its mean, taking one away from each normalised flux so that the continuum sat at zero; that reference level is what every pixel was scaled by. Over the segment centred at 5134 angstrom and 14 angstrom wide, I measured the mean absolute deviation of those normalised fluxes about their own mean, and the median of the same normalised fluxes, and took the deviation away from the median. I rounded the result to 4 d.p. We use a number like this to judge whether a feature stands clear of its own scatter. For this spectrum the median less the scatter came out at -0.0131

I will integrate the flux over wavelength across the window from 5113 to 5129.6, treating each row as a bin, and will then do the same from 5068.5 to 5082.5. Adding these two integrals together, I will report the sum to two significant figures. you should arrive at 30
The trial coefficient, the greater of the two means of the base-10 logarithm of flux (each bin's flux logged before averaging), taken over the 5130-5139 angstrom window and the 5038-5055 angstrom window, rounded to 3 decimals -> 0.005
